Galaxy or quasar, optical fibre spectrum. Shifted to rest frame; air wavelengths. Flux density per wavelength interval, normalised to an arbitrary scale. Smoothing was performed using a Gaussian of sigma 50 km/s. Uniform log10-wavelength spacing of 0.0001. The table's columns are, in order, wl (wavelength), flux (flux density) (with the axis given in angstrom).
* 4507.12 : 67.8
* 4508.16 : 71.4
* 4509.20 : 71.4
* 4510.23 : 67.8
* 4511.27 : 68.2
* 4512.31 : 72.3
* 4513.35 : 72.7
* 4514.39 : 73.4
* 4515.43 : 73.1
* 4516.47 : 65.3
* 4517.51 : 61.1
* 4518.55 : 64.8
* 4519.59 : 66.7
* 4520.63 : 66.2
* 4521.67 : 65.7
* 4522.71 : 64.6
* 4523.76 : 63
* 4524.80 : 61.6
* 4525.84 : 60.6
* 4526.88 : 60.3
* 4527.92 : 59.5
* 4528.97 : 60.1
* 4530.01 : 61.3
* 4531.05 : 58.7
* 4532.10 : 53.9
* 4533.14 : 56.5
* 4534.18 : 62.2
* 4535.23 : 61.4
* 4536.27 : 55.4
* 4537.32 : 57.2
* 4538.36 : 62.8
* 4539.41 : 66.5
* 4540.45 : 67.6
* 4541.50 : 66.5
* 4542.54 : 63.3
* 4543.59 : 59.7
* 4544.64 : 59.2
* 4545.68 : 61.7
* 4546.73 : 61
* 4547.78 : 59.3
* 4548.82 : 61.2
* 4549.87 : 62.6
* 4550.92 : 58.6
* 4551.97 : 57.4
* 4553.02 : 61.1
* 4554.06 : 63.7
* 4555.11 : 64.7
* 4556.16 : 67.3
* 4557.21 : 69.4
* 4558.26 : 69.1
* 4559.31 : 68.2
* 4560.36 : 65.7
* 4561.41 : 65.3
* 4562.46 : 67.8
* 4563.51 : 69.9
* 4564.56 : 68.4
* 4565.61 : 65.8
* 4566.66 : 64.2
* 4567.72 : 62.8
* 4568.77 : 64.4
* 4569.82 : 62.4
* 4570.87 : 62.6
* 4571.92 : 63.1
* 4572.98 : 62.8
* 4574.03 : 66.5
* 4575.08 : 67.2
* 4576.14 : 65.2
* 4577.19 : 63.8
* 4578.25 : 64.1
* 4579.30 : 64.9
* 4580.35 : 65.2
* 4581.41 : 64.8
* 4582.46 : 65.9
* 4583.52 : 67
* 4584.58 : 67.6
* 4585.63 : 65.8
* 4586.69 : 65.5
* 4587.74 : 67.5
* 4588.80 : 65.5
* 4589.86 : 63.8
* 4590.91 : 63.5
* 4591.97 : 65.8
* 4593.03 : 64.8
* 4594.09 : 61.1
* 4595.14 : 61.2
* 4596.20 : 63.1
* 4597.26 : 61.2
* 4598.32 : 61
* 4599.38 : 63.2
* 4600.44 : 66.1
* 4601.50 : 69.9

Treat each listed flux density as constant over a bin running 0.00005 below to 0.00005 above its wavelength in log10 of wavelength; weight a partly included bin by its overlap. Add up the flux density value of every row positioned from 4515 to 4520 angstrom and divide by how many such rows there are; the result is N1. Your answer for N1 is 66.2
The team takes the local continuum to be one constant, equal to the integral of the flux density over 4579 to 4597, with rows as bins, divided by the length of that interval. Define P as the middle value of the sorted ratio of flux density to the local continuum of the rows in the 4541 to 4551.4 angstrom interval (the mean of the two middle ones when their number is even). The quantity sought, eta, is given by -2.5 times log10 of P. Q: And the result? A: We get 0.06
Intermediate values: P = 0.94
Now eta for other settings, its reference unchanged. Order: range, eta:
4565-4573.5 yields 0.03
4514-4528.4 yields 0.00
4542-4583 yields 0.01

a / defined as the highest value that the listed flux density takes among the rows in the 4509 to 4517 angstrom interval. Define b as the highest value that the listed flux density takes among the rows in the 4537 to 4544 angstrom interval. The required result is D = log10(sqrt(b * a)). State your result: 1.85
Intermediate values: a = 73.4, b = 67.6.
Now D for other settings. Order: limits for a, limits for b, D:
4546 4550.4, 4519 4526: 1.81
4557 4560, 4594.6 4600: 1.82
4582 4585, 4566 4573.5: 1.82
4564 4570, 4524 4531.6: 1.81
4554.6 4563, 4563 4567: 1.84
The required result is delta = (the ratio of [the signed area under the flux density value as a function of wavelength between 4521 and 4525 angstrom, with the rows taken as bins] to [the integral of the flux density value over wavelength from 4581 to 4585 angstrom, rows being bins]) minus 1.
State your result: -0.035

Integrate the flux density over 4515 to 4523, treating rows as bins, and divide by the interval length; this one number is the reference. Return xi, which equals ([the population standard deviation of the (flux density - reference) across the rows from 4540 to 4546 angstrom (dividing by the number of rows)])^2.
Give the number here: 10.1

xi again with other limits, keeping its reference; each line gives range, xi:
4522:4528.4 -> 3.0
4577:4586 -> 1.4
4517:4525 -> 3.9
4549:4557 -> 10.3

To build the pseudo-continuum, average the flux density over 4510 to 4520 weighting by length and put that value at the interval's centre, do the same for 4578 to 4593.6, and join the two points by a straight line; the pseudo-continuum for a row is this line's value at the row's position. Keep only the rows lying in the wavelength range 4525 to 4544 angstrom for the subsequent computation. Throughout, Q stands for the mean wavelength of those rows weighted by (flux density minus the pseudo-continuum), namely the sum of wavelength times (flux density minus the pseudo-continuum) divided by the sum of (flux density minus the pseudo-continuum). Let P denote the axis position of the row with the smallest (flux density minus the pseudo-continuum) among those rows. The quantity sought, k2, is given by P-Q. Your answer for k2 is -1.2 angstrom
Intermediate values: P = 4532.10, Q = 4533.3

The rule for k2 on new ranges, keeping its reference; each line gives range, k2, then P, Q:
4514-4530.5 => 2.0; 4527.92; 4525.9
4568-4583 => -3.1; 4569.82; 4573.0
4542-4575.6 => 0.5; 4551.97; 4551.5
